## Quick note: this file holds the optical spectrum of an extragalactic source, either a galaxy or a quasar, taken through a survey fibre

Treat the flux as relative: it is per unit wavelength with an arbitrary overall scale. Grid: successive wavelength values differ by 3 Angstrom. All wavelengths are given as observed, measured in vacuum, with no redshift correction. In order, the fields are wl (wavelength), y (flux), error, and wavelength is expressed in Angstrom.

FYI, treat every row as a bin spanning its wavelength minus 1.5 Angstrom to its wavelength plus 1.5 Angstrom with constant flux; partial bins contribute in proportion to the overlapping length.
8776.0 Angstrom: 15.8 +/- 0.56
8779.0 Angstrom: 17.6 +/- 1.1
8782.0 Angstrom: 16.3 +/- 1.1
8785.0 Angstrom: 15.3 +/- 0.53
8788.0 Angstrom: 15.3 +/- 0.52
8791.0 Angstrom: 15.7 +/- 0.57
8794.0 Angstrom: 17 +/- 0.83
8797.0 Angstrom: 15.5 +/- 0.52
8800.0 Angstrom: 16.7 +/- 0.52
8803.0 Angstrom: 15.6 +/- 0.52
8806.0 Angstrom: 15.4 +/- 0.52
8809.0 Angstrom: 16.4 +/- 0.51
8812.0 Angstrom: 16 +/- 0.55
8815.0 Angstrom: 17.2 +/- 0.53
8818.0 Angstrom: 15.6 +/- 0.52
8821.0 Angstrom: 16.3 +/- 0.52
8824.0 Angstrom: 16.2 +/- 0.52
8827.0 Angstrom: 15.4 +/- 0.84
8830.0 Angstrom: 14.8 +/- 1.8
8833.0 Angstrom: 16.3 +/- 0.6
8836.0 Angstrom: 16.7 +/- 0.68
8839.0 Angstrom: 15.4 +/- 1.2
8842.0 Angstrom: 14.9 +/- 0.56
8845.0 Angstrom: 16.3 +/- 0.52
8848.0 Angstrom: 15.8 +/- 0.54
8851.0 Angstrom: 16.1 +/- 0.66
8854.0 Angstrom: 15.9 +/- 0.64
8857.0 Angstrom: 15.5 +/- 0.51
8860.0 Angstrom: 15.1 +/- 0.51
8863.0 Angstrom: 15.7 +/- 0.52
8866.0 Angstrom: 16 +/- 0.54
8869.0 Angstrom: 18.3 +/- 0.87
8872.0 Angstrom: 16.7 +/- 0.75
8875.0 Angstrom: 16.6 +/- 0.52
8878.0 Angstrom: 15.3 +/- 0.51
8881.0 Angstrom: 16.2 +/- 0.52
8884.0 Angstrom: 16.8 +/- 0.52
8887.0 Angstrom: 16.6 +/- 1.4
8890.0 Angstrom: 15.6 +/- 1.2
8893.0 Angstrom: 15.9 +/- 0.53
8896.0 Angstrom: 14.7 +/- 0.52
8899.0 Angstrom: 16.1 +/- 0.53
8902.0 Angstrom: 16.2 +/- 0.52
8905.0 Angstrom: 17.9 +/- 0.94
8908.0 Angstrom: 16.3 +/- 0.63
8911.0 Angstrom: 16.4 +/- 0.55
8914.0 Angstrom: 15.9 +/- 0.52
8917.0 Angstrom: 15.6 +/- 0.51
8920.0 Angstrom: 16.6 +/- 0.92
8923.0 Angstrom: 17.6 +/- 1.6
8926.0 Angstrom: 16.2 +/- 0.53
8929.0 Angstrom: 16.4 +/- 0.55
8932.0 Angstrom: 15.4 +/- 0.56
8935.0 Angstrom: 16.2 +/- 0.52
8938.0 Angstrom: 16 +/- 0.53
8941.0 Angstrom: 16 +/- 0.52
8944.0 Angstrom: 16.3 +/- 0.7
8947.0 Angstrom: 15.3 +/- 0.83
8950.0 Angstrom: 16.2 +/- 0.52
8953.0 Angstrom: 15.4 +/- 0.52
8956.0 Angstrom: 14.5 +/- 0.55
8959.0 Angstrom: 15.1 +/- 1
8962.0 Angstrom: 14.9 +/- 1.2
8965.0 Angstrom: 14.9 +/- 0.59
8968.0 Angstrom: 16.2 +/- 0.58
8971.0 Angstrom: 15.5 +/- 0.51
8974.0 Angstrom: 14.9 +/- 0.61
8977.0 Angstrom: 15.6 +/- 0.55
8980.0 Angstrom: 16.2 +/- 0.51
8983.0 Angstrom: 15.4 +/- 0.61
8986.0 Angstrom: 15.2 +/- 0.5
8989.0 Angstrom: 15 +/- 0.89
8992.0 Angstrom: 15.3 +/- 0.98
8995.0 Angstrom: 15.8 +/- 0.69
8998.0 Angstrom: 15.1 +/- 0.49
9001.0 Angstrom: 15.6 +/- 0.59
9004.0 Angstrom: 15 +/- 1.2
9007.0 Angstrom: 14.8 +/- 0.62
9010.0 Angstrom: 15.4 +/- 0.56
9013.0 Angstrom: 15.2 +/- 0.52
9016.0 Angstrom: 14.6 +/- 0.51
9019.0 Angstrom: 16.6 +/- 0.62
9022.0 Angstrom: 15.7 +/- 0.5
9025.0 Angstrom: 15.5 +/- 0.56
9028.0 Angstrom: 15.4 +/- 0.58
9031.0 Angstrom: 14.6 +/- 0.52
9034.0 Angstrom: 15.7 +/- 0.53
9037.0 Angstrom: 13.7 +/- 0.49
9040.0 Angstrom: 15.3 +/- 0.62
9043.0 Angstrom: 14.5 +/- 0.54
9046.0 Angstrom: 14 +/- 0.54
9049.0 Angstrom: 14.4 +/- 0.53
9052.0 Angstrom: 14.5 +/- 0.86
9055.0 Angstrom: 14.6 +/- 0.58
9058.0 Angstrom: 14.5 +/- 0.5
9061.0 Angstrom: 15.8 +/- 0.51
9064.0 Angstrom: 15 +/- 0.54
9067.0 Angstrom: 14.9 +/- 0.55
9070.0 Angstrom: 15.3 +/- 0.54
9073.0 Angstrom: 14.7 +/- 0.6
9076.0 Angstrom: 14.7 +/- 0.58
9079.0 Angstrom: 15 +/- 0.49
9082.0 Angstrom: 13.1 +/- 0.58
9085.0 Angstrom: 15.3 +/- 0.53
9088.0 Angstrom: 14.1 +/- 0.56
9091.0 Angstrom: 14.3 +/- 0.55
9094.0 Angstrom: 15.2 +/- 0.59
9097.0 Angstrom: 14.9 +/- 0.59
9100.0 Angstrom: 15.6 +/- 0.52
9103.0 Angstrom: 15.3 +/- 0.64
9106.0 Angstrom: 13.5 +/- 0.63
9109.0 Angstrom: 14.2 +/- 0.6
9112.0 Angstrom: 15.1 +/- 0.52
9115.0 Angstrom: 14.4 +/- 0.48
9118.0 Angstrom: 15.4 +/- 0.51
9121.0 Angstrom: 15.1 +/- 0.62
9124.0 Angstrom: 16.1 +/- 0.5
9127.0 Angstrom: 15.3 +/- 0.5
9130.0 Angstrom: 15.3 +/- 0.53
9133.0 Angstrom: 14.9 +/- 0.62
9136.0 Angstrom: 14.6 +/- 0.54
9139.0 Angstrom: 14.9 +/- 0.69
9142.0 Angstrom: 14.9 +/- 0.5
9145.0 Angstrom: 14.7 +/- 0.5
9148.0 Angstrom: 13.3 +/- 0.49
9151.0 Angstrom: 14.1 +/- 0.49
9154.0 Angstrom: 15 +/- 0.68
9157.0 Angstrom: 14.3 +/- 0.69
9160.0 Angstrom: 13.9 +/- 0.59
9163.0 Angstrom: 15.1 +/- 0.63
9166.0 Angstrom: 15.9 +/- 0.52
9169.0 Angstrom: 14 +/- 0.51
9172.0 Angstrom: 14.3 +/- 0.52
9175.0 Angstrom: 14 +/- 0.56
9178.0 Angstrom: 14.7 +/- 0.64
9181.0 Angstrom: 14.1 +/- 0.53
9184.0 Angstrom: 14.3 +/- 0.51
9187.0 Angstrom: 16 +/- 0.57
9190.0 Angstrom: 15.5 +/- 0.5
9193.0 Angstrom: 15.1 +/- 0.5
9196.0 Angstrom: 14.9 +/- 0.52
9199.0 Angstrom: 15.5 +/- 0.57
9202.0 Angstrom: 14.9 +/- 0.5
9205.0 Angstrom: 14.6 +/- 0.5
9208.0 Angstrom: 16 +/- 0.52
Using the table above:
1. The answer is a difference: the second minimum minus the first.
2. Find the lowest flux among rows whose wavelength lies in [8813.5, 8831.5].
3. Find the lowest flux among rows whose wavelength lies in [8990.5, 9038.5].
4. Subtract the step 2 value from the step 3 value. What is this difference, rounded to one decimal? -1.1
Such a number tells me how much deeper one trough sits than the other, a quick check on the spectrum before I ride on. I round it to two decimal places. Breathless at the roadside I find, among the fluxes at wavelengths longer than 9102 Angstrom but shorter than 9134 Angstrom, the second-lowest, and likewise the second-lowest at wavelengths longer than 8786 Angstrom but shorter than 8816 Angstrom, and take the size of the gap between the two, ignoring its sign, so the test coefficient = 1.20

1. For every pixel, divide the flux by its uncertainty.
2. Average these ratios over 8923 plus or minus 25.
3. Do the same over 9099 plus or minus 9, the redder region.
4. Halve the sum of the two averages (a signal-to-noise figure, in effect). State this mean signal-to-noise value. 25.9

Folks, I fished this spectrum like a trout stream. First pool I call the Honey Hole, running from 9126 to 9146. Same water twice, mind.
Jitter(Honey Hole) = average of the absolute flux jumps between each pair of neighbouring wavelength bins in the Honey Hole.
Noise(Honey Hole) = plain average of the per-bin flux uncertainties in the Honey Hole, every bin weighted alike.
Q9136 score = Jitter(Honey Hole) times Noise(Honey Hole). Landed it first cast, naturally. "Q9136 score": 0.11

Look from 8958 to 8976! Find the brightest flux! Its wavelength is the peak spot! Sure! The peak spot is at 8968.0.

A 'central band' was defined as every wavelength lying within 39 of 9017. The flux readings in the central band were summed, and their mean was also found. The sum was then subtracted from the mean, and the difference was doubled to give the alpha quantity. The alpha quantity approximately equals -756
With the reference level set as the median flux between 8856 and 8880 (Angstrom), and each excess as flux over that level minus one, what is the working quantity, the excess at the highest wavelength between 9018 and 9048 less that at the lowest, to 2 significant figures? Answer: -0.16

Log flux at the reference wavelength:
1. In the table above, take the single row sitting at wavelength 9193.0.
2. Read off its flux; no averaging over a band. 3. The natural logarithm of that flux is 2.71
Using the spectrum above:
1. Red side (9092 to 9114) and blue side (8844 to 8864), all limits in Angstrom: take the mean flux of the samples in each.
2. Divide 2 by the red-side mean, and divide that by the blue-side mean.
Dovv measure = 0.0086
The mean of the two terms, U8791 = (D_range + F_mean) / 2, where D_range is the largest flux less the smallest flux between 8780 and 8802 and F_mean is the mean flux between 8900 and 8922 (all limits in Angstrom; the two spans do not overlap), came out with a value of 9.1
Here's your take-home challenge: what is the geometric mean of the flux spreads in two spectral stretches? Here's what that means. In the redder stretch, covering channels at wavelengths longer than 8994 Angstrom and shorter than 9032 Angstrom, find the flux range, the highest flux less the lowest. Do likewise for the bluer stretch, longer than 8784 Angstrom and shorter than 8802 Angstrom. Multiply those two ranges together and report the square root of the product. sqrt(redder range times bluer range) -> 1.8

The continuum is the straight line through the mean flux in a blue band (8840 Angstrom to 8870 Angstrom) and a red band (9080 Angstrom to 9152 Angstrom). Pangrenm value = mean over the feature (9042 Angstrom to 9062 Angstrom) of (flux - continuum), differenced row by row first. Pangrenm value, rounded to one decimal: -0.4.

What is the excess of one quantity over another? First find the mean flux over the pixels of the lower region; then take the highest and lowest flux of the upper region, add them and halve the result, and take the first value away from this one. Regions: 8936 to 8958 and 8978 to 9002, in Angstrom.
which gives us -0.07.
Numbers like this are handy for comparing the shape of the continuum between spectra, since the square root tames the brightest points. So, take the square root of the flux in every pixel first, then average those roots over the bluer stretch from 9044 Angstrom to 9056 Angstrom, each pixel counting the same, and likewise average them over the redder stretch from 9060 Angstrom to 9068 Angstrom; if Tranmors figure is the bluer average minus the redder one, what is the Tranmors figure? -0.11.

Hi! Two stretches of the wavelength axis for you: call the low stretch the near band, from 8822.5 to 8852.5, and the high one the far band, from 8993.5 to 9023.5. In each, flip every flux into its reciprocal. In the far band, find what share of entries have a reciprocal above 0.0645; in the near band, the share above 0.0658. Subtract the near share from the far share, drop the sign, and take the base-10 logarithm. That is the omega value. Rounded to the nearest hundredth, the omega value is -0.40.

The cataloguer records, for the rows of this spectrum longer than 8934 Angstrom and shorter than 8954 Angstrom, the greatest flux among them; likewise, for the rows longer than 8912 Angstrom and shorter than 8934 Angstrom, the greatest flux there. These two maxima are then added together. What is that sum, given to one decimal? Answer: 33.9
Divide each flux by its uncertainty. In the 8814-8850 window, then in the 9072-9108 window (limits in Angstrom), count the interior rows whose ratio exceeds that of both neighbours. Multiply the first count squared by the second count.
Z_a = 36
